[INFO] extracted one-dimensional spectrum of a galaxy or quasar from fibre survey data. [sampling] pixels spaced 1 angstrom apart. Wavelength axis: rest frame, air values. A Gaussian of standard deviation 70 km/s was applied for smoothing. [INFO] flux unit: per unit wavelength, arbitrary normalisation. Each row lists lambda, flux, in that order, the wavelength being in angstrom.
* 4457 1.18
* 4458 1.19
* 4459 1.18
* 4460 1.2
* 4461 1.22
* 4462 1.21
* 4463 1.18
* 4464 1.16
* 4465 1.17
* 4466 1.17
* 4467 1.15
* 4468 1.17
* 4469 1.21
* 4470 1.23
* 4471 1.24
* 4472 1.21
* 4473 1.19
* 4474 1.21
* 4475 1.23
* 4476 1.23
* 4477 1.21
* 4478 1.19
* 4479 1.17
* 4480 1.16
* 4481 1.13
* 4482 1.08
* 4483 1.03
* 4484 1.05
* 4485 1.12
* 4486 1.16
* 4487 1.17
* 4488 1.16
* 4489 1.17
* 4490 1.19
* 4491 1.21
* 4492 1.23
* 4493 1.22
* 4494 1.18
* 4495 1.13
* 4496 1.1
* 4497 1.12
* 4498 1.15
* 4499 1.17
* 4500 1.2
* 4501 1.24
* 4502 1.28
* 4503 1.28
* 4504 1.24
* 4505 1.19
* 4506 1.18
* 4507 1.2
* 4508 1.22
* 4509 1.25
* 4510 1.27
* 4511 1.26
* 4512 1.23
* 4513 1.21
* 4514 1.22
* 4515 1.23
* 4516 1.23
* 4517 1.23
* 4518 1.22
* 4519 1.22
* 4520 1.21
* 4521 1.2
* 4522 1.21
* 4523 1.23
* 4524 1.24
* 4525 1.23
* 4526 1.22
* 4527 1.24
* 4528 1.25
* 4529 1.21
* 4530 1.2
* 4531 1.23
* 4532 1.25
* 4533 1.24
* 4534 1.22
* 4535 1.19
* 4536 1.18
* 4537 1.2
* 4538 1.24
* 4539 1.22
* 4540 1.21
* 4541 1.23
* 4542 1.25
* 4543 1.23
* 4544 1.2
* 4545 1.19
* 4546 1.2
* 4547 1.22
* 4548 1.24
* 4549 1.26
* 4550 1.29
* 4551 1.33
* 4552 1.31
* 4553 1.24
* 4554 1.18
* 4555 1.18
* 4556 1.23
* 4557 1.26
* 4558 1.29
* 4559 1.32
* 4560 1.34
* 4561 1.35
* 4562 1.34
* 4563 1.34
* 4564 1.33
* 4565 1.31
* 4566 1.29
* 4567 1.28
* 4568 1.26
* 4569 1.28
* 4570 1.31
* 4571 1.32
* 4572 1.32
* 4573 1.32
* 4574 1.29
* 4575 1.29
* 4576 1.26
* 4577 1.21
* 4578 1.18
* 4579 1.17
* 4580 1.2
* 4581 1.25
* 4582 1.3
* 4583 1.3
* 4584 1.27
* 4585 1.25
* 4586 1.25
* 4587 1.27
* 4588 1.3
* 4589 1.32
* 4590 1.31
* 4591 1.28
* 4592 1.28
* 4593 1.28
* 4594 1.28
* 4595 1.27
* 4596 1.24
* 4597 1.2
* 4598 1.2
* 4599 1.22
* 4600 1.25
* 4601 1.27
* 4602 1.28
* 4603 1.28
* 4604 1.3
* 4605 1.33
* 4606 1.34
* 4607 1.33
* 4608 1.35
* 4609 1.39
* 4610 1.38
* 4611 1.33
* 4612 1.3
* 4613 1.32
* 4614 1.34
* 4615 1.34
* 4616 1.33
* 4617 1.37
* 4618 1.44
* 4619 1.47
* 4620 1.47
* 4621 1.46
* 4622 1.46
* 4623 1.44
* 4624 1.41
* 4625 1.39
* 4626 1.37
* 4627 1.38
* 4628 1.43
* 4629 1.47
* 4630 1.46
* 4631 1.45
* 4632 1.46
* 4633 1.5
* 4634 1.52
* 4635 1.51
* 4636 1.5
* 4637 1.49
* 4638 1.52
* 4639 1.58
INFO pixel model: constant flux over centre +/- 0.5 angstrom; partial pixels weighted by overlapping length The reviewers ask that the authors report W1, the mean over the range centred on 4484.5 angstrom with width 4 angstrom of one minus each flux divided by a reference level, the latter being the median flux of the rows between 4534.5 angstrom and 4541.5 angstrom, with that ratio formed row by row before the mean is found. 0.10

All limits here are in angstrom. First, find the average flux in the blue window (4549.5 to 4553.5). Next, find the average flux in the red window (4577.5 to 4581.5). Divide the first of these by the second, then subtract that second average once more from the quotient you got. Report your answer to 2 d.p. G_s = -0.12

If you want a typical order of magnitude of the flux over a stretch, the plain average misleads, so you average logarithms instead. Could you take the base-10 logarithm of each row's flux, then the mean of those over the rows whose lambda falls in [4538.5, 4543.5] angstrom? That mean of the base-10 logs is 0.089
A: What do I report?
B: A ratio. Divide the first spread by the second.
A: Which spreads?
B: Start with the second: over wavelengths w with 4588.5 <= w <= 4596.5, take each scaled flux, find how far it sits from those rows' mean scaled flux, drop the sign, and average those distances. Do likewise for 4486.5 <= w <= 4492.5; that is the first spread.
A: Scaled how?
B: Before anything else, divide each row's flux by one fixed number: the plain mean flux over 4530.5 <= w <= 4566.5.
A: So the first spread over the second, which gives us 1.3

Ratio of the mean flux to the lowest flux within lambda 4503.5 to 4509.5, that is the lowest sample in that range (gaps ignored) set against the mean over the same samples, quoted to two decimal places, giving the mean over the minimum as 1.03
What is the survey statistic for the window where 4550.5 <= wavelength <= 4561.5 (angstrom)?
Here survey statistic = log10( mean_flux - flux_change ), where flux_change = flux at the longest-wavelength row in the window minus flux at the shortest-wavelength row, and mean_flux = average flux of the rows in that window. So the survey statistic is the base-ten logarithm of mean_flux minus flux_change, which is 0.10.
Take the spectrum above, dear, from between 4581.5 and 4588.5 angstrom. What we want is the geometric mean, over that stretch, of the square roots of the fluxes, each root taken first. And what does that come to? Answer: 1.13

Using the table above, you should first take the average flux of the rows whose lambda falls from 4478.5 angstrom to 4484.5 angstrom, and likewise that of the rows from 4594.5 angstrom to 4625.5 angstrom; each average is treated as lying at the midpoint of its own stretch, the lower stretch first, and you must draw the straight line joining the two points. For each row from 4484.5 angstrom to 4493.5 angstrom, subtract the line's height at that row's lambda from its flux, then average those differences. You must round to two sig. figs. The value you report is 0.064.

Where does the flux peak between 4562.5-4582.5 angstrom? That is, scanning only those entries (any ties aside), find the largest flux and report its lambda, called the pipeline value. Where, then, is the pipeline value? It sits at 4563 angstrom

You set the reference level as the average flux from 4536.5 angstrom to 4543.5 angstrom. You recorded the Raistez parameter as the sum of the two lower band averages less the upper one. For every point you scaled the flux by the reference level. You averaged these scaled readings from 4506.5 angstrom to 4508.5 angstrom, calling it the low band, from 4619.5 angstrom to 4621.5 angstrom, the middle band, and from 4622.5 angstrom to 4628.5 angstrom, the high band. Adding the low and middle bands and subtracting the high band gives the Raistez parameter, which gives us 1.04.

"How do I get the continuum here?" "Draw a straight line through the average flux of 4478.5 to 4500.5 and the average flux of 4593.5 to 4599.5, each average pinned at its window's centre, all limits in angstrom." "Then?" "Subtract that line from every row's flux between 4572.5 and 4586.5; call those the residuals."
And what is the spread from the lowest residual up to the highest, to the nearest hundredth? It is 0.15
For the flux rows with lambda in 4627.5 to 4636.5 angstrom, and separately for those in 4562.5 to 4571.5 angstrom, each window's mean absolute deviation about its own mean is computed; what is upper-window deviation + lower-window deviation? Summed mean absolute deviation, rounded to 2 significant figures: 0.048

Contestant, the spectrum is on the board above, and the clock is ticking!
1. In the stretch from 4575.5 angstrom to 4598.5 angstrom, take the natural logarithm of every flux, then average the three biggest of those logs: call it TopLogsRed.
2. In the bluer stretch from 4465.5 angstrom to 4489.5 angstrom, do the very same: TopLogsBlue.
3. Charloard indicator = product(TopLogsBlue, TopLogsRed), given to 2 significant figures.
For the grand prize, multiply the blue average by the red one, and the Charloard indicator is 0.057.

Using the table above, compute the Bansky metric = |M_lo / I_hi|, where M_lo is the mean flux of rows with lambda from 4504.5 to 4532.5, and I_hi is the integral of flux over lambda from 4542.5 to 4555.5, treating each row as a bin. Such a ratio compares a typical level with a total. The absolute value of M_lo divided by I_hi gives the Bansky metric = 0.08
